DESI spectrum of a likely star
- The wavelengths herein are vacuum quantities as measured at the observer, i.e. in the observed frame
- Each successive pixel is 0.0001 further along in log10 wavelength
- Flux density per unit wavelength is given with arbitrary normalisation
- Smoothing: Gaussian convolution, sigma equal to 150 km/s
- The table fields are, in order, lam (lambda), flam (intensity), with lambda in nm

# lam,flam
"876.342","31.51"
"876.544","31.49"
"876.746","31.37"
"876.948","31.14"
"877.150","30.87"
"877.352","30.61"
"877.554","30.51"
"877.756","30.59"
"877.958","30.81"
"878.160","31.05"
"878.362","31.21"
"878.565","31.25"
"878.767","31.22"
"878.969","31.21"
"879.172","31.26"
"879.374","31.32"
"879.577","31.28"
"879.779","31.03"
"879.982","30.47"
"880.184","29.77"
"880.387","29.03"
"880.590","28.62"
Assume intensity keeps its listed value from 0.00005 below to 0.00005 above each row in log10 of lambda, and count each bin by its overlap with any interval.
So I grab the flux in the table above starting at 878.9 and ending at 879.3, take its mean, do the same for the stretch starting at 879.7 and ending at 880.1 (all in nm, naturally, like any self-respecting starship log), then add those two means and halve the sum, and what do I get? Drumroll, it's 31.0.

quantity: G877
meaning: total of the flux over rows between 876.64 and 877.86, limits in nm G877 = 185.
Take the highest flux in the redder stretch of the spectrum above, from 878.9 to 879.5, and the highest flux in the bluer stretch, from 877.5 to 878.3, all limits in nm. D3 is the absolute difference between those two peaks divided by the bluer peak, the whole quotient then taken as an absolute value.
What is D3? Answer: 0.0087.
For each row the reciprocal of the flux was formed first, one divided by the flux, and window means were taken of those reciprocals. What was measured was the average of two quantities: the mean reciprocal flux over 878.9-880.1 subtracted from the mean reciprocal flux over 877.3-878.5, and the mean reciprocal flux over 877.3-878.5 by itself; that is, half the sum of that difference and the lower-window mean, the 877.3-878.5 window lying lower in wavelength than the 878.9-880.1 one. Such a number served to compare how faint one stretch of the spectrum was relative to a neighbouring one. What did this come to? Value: 0.0164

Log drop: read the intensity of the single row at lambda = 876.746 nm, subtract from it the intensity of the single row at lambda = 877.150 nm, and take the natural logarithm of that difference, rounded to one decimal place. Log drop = -0.7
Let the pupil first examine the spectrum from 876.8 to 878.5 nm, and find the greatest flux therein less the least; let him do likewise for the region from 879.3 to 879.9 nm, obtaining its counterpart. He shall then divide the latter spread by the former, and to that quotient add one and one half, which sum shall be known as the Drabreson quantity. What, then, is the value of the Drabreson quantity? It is 1.91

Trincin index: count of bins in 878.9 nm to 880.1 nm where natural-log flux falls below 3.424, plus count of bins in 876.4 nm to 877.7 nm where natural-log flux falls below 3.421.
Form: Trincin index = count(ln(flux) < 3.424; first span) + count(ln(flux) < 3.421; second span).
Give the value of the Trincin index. 2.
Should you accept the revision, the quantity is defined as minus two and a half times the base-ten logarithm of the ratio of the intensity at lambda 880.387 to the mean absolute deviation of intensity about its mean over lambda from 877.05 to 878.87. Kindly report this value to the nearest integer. -5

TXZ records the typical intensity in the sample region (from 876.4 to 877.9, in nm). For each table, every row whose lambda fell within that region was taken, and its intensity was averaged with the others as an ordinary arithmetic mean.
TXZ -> 30.9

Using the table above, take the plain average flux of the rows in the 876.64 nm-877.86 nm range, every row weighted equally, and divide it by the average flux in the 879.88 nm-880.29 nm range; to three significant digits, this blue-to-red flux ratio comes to 1.02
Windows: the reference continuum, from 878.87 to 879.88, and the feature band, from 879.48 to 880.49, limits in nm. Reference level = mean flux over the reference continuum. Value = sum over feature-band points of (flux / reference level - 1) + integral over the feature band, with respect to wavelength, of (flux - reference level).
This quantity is -1.1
